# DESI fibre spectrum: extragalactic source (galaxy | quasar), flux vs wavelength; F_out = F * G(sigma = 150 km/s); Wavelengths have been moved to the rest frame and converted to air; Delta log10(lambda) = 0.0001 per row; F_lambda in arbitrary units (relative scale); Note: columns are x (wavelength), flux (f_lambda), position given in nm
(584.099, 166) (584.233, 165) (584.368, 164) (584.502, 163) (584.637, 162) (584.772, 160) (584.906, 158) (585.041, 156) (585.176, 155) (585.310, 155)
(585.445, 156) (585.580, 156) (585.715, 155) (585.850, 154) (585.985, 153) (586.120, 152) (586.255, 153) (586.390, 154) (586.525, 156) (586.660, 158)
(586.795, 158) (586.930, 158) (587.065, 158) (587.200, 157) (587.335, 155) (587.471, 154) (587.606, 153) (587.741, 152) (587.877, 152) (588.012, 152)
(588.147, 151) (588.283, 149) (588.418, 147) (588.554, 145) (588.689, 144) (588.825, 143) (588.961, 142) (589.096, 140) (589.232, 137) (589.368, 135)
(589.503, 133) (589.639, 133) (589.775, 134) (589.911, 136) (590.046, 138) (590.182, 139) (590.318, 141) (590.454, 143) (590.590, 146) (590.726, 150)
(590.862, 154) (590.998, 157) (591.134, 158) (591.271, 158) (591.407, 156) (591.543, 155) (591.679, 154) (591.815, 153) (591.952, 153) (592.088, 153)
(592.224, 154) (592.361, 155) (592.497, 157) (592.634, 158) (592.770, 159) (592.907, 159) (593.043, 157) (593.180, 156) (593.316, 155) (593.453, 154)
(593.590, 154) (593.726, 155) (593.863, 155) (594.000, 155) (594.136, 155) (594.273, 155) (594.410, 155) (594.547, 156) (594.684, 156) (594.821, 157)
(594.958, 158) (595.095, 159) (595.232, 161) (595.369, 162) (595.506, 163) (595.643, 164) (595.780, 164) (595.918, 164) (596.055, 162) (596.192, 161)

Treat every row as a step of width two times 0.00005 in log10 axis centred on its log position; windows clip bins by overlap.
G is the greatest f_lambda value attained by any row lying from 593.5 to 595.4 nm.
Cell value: 162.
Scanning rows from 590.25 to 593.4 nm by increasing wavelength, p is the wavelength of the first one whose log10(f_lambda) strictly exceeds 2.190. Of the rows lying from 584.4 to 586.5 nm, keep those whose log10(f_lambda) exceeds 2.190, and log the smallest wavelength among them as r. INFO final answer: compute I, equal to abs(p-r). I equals 6.50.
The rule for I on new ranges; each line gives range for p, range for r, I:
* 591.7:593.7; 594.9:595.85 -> 2.60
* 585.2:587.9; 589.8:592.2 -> 5.69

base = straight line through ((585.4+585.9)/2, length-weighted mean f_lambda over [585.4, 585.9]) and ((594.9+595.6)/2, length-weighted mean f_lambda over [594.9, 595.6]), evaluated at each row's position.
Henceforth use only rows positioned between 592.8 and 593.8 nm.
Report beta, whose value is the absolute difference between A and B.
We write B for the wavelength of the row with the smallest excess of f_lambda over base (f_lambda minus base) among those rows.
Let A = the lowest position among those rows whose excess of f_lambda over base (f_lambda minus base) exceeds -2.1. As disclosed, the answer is 0.68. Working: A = 592.907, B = 593.590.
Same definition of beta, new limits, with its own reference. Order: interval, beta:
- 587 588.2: 1.08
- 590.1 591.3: 0.82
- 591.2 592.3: 0.82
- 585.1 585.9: 0.67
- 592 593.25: 0.55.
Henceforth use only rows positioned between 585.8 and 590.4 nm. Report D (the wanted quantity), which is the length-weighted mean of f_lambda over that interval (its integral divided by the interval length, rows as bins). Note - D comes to 147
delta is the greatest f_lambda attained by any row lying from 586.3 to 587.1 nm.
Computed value 158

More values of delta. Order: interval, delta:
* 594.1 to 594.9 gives 157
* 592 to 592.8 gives 159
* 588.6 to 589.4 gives 144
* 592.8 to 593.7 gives 159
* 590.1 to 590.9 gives 154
